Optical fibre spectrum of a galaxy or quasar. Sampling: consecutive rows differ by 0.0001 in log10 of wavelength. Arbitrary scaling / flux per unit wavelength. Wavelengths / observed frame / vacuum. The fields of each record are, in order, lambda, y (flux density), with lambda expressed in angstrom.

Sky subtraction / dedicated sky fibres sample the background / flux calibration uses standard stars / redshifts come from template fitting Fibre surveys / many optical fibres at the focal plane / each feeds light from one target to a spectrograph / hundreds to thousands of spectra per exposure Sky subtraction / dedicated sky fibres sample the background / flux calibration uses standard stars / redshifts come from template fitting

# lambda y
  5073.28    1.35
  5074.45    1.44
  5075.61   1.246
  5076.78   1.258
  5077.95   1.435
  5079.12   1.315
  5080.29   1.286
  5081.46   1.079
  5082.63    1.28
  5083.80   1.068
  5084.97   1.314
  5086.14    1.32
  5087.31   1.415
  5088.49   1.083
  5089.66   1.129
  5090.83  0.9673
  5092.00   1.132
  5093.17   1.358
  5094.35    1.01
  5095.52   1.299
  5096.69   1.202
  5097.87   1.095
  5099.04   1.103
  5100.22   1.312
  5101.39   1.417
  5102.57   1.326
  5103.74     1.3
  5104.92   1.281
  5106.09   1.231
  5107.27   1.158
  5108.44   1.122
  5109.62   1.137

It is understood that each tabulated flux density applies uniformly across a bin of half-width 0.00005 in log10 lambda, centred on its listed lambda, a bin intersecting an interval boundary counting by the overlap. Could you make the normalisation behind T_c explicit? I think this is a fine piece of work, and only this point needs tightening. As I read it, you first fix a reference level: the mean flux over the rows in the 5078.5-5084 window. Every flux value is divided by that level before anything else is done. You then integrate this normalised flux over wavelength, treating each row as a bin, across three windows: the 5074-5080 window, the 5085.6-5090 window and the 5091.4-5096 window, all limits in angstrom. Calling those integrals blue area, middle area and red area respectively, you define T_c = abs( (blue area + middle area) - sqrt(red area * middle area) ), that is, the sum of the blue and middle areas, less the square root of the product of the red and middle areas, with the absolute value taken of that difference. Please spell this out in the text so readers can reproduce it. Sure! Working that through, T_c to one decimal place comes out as 6.6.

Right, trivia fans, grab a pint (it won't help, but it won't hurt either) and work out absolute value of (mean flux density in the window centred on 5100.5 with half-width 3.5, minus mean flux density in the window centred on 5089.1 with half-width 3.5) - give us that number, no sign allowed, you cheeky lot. 0.08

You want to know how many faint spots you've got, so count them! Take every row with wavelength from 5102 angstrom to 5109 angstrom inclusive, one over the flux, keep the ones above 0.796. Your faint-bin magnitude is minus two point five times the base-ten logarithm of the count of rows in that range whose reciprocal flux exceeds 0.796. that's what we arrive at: -1.19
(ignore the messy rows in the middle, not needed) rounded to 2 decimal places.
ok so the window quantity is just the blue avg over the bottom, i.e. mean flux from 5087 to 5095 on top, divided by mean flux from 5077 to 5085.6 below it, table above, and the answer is 0.92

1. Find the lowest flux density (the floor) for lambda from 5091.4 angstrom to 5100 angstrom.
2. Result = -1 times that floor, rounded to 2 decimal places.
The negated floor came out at -1.01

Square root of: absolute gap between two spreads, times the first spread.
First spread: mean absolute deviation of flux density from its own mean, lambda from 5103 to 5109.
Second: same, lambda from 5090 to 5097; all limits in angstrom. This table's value 0.062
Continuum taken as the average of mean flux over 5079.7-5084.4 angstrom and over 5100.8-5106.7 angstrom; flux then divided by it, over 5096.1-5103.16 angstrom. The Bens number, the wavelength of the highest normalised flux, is 5101.39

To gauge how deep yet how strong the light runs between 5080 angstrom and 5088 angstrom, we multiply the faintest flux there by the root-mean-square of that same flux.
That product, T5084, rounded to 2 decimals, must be 1.34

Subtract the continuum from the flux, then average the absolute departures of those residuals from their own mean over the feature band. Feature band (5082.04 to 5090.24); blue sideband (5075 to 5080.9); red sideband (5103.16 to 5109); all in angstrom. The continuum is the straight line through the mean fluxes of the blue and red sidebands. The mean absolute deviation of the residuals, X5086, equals 0.114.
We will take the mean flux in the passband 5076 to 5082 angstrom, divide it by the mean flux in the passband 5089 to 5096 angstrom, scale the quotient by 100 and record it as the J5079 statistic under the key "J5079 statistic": 111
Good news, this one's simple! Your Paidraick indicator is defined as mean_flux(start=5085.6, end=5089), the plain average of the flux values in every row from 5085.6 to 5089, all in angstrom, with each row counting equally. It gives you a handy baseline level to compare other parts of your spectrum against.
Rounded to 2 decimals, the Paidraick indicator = 1.27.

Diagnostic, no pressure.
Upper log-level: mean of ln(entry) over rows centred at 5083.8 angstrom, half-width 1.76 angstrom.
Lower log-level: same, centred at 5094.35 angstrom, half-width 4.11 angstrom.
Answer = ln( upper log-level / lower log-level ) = 0.37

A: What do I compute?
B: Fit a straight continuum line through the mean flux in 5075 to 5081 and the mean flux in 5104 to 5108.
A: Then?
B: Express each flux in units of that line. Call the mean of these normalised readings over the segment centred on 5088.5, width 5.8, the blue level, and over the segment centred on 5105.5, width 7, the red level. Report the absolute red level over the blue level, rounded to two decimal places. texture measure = 1.09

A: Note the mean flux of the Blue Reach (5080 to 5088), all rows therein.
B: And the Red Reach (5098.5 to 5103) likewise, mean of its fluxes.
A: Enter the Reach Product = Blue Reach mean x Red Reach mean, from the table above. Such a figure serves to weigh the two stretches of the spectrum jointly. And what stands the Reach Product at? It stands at 1.61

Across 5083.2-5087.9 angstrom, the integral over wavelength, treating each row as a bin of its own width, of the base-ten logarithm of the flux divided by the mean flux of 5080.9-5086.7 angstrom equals 0.10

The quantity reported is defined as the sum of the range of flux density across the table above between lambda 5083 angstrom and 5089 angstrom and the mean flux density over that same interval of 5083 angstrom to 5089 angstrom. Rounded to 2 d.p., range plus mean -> 1.59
